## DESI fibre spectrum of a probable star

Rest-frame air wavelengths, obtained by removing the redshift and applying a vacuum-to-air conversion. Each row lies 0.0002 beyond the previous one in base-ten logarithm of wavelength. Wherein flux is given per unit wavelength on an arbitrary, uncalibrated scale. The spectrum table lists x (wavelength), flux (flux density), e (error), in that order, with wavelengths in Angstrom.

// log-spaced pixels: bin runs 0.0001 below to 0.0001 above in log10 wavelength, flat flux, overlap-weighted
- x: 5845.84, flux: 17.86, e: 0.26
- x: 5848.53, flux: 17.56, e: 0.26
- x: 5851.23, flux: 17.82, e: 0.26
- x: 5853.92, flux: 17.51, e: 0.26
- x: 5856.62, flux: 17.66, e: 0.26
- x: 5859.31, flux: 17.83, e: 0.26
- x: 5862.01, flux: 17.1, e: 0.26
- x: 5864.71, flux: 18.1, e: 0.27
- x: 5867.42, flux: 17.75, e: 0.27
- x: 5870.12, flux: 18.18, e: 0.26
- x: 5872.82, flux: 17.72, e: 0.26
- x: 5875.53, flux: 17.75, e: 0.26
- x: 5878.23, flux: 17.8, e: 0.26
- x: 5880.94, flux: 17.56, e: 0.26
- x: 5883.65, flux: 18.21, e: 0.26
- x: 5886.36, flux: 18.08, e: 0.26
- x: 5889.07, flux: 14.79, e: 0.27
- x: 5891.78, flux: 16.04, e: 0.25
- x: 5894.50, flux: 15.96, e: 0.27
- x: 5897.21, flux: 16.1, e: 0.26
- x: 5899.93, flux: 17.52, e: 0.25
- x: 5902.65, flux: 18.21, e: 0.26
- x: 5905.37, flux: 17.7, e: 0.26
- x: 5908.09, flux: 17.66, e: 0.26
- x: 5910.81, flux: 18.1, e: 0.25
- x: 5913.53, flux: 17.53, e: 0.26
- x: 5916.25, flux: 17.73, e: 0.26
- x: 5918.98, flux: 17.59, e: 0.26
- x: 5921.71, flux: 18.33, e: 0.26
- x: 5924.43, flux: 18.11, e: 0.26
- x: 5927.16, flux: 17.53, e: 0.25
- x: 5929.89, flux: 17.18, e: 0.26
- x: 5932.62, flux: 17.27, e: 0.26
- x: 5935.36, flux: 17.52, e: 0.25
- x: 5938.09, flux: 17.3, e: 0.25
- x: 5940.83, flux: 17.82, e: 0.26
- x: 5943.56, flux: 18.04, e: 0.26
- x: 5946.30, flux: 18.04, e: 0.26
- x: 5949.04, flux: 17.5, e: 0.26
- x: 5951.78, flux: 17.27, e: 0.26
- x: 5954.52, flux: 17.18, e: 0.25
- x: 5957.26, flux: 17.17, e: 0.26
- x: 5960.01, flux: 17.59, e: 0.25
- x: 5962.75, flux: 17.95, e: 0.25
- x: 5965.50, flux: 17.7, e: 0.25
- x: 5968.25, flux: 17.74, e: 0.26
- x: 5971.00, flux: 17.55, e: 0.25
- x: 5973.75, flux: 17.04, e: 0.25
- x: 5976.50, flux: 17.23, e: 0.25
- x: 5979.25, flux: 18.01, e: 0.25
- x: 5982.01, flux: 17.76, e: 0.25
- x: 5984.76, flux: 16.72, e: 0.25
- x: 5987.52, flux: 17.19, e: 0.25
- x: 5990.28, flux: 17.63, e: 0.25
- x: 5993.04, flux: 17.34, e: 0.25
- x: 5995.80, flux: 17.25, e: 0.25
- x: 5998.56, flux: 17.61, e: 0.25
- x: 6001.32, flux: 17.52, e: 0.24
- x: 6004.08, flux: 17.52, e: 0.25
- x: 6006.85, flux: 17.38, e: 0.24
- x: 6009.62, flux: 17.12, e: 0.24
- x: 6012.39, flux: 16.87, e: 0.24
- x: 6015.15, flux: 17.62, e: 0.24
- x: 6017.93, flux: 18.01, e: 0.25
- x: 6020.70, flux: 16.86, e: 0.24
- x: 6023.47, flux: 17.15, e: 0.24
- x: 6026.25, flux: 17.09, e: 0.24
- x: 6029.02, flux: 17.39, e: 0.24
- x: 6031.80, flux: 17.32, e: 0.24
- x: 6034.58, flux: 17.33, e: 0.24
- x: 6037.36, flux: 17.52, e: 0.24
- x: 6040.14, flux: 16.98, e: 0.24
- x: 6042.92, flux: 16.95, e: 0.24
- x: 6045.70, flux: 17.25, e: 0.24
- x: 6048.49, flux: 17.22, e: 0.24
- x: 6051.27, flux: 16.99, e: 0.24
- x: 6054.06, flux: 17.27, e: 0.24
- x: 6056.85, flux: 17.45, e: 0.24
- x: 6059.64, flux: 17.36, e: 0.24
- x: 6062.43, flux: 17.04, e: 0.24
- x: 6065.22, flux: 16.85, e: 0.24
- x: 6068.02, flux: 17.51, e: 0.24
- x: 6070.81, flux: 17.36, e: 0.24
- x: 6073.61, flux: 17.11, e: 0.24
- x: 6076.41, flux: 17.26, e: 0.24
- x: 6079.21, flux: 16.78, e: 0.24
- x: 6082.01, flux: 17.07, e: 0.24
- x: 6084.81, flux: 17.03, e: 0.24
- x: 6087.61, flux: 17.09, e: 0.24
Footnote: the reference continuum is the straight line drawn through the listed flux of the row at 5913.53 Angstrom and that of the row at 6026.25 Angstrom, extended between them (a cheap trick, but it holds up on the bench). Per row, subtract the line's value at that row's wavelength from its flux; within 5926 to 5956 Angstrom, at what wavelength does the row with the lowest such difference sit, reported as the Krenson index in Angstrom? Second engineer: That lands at 5929.89 Angstrom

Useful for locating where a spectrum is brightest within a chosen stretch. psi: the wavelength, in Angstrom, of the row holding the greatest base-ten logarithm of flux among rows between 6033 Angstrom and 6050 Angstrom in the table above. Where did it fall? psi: 6037.36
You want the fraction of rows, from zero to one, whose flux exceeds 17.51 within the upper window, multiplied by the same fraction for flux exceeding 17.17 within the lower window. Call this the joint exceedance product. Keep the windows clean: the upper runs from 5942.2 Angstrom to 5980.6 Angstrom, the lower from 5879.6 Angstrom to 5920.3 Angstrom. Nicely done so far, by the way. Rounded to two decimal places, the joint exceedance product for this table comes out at 0.42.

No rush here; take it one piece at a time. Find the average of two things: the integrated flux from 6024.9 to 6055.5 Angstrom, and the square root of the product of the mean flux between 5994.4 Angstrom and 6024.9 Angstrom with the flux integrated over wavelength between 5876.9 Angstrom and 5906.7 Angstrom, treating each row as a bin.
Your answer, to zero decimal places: 310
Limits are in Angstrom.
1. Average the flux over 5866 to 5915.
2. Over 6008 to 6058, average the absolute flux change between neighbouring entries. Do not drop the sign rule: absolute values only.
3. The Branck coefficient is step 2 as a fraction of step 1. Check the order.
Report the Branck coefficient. 0.0171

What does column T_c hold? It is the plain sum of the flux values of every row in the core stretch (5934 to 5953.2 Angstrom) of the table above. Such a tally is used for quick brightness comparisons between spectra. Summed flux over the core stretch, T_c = 123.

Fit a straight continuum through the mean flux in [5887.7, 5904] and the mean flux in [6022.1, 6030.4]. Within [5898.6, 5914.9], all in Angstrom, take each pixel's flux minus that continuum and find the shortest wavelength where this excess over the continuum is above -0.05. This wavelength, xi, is 5899.93 Angstrom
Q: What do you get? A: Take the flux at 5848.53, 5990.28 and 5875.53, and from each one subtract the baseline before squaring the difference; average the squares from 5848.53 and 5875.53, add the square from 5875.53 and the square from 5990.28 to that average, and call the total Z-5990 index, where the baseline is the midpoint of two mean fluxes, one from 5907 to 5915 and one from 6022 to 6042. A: 0.1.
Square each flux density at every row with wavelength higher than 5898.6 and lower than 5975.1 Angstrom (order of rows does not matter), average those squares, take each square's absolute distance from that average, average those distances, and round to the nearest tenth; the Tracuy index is 9.7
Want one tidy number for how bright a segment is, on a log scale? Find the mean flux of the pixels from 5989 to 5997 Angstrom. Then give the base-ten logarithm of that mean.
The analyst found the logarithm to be 1.24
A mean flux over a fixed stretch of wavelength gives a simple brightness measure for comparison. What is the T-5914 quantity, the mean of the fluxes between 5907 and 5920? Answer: 17.7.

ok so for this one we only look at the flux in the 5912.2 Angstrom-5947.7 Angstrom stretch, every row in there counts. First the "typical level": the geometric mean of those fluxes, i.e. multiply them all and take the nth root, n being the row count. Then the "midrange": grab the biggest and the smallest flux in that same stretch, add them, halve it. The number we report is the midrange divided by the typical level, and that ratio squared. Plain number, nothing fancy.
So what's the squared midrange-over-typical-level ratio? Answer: 1.01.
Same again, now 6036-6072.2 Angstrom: 1.00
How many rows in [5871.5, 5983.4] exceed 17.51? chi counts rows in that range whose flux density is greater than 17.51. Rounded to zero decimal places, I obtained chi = 28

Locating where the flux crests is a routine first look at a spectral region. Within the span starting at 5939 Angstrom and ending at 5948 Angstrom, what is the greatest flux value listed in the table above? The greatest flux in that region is 18.04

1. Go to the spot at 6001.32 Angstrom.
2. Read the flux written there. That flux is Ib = 17.52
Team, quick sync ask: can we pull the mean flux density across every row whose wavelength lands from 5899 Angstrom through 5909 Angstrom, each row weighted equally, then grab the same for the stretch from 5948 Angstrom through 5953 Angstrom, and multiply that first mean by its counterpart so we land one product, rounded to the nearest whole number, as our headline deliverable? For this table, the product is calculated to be 309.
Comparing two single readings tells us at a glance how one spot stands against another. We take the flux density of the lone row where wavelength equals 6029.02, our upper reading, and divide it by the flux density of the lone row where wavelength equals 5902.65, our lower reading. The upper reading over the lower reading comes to 0.955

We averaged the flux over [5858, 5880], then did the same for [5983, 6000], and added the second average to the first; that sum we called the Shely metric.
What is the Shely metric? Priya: 35.1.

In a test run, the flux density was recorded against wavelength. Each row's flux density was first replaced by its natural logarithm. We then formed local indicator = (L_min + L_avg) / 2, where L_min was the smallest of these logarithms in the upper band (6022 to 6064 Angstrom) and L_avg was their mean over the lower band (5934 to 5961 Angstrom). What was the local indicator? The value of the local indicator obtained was 2.85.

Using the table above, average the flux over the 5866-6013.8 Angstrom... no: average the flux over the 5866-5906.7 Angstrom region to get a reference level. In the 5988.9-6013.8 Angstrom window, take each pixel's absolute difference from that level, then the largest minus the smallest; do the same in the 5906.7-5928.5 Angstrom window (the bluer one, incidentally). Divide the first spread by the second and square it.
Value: 0.23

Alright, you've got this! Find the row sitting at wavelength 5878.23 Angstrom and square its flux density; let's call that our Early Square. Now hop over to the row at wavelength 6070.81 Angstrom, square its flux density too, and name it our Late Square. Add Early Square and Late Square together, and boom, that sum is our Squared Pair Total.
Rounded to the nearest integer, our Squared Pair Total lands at 618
